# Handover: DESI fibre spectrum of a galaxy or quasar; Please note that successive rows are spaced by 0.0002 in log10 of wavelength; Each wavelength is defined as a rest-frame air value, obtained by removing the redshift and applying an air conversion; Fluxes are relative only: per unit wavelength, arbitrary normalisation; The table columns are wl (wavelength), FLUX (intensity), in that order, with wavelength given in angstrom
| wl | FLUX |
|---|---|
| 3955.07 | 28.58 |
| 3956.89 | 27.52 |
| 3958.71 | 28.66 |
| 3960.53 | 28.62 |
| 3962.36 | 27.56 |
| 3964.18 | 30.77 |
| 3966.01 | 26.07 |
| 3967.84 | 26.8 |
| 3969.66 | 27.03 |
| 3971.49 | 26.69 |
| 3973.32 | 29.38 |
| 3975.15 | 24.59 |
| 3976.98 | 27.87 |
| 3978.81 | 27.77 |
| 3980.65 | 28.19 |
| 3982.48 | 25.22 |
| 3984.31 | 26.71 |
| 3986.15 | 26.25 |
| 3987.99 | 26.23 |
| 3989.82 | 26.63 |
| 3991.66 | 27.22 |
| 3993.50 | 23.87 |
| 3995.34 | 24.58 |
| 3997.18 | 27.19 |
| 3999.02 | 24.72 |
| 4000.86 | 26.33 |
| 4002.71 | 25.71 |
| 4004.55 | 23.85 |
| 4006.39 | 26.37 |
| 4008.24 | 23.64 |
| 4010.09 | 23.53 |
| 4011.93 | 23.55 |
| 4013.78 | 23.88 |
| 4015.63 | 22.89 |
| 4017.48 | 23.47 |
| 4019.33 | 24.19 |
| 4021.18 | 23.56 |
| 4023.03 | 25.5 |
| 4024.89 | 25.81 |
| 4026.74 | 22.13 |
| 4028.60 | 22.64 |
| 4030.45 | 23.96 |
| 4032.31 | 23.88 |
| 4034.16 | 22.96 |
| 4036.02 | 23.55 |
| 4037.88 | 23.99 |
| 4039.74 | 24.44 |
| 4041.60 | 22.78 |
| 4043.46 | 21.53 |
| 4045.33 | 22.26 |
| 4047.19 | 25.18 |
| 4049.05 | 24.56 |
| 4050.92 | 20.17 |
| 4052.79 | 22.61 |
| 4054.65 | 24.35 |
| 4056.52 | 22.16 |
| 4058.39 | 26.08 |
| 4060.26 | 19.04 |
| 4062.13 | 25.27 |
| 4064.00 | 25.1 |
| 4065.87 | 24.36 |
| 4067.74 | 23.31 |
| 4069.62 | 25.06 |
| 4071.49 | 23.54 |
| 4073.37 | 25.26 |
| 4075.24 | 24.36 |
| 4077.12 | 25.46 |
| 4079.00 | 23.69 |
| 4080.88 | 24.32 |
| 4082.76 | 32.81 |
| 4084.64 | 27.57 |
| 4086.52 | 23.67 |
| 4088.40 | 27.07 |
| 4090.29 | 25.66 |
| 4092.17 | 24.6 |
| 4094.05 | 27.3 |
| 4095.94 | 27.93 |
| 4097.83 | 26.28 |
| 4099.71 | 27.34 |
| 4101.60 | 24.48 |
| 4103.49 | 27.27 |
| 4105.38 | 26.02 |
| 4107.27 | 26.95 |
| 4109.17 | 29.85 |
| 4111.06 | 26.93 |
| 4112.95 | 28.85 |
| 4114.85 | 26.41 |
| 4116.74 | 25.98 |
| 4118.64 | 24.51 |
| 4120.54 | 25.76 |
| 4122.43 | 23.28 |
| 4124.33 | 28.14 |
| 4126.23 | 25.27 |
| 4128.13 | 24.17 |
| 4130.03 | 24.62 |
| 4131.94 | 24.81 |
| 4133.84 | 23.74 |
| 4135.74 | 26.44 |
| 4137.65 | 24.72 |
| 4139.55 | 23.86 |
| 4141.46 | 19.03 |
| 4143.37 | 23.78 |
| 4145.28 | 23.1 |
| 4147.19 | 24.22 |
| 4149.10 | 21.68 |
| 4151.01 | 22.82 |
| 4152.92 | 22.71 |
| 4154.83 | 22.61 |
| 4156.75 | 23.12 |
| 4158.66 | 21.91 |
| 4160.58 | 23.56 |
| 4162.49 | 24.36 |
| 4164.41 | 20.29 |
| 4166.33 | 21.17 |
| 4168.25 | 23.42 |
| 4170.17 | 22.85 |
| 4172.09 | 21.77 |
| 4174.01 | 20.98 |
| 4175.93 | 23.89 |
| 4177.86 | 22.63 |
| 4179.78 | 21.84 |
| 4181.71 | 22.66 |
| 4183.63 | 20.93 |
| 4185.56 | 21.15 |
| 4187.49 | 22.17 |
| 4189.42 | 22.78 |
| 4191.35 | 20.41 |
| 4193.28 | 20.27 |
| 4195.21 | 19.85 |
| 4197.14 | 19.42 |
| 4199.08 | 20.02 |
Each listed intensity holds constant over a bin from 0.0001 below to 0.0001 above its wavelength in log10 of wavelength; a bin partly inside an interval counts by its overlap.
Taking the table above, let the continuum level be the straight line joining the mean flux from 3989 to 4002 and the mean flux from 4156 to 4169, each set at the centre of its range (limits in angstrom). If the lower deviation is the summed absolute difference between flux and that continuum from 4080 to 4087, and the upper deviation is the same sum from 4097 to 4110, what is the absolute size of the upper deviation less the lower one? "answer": 10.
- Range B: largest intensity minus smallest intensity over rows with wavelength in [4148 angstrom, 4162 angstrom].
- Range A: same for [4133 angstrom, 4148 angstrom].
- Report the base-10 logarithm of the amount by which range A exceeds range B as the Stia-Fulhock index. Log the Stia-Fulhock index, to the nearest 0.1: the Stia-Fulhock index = 0.7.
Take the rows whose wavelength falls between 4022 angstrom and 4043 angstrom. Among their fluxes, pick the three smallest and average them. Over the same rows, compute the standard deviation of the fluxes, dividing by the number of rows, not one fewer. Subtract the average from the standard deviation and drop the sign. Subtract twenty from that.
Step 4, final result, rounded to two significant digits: 1.4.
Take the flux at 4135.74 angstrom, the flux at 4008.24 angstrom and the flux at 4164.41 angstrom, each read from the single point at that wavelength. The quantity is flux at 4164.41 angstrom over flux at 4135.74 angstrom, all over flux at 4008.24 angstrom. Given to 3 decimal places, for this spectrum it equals 0.032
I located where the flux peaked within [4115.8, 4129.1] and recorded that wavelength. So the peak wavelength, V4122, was 4124.33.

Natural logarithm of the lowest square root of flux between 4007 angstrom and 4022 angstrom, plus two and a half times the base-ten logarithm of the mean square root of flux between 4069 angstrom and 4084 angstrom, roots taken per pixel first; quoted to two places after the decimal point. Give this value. 3.32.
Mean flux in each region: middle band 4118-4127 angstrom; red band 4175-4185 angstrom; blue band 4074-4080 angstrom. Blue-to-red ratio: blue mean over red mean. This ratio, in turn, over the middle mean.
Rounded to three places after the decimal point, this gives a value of 0.043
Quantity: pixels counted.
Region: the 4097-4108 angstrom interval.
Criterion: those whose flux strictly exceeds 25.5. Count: 5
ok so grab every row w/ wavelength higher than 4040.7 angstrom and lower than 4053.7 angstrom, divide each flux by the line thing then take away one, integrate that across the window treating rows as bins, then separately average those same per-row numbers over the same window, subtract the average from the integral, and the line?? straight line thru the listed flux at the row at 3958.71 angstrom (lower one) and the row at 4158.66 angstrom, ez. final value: -1.4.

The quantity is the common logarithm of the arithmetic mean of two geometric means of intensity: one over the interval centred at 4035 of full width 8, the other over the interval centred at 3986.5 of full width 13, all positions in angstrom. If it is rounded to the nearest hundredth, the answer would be 1.40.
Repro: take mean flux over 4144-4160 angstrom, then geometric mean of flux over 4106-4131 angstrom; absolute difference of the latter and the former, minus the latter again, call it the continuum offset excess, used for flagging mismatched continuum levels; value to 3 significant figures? -22.8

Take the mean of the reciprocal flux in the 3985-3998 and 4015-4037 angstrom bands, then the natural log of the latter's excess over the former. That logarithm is -5.6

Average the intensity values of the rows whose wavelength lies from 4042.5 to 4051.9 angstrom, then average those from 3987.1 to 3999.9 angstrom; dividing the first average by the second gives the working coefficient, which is 0.88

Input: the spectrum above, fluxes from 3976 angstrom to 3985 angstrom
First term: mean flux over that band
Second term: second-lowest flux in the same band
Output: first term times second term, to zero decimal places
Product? 725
